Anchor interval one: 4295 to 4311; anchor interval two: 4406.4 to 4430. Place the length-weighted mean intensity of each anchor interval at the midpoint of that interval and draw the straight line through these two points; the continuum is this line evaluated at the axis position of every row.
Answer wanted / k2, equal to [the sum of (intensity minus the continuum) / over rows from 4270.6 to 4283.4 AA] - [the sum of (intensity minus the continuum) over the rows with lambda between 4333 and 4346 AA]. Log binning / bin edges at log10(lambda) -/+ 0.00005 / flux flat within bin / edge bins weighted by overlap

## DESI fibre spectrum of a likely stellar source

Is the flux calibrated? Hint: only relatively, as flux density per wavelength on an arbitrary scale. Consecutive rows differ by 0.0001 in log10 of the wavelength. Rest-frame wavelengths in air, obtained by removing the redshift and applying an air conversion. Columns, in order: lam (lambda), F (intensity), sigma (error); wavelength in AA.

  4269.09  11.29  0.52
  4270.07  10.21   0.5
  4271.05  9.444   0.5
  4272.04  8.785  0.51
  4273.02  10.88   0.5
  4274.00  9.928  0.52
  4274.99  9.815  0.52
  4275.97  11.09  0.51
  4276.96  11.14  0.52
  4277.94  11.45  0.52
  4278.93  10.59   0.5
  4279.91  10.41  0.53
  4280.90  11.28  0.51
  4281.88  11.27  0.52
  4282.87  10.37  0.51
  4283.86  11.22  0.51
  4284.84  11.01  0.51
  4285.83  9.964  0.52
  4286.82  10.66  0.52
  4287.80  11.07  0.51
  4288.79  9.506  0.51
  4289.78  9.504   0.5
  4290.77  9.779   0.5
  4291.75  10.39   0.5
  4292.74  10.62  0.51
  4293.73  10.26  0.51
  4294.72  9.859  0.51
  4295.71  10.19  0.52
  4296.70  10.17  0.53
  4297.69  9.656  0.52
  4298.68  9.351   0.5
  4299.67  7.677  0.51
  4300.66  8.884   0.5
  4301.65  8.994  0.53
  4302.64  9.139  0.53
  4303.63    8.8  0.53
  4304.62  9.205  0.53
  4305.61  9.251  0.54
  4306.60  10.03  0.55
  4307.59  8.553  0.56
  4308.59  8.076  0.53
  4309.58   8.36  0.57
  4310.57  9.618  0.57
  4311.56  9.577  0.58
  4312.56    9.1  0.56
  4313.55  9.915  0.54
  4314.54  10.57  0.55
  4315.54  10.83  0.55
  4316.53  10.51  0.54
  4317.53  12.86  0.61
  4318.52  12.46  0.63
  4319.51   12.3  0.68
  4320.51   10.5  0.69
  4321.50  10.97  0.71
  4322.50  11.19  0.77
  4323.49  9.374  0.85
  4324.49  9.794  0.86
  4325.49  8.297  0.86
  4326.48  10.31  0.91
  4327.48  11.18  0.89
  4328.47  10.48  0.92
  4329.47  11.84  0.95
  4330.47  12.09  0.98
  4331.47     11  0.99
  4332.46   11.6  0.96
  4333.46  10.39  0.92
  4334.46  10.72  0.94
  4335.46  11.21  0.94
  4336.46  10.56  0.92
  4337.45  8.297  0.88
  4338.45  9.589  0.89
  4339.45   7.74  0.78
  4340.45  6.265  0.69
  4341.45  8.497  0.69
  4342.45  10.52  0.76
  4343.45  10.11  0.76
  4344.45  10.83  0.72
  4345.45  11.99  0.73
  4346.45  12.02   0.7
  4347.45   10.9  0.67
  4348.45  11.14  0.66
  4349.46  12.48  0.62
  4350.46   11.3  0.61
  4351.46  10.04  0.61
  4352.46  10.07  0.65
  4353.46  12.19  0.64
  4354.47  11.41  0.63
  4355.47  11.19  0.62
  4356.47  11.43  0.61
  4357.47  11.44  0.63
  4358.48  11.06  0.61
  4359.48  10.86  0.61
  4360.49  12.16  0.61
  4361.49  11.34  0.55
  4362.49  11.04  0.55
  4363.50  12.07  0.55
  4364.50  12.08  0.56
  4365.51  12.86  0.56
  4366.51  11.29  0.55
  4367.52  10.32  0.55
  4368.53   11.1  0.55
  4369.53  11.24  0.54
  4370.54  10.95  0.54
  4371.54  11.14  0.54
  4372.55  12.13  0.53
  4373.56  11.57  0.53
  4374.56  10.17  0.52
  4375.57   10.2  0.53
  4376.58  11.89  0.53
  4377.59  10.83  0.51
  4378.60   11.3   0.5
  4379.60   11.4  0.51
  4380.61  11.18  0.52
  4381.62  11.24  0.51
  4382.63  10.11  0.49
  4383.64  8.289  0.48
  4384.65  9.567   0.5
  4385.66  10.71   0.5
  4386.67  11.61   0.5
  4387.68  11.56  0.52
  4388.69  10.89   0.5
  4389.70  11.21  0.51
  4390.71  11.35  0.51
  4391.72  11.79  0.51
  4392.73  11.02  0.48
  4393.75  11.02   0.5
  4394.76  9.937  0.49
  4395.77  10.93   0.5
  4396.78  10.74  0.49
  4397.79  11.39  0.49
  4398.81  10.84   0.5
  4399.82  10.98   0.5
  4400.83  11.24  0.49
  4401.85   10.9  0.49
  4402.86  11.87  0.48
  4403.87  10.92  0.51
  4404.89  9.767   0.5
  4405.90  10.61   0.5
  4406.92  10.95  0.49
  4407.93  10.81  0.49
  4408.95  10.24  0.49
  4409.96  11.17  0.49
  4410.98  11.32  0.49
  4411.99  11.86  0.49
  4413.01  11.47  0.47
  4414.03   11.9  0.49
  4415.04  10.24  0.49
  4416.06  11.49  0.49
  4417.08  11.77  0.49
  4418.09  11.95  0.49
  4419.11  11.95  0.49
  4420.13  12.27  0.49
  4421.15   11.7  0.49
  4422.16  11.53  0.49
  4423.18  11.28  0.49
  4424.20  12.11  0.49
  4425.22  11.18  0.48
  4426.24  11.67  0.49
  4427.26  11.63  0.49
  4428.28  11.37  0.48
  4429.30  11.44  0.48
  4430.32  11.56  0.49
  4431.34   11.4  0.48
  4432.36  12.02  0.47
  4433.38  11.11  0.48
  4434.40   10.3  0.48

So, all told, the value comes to 26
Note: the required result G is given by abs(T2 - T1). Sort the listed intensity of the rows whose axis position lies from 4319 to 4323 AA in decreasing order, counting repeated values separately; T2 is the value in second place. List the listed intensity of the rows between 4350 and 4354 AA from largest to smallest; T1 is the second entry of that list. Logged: 0.1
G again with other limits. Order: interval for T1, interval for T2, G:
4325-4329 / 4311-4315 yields 0.6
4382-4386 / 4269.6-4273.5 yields 0.1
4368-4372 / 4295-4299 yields 1.0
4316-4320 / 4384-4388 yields 0.9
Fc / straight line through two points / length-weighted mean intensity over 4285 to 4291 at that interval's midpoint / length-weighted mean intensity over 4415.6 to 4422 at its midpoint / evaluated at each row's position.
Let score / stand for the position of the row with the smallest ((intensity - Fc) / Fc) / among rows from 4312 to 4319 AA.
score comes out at 4312.56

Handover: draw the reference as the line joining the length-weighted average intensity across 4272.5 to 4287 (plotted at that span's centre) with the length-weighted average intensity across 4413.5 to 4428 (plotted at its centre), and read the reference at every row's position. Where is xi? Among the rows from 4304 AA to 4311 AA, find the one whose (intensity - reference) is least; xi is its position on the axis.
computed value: 4308.59 AA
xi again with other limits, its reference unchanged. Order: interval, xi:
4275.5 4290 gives 4289.78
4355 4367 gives 4359.48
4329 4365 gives 4340.45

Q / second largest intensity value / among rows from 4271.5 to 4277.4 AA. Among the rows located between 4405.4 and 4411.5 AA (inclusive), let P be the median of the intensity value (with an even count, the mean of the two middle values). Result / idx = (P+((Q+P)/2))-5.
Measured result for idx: 16.9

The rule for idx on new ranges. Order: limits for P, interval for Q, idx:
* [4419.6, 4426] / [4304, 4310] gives 17.0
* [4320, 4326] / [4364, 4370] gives 16.3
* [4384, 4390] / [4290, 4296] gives 16.8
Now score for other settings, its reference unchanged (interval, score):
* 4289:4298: 4289.78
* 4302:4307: 4303.63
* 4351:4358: 4351.46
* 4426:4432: 4431.34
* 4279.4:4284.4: 4282.87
